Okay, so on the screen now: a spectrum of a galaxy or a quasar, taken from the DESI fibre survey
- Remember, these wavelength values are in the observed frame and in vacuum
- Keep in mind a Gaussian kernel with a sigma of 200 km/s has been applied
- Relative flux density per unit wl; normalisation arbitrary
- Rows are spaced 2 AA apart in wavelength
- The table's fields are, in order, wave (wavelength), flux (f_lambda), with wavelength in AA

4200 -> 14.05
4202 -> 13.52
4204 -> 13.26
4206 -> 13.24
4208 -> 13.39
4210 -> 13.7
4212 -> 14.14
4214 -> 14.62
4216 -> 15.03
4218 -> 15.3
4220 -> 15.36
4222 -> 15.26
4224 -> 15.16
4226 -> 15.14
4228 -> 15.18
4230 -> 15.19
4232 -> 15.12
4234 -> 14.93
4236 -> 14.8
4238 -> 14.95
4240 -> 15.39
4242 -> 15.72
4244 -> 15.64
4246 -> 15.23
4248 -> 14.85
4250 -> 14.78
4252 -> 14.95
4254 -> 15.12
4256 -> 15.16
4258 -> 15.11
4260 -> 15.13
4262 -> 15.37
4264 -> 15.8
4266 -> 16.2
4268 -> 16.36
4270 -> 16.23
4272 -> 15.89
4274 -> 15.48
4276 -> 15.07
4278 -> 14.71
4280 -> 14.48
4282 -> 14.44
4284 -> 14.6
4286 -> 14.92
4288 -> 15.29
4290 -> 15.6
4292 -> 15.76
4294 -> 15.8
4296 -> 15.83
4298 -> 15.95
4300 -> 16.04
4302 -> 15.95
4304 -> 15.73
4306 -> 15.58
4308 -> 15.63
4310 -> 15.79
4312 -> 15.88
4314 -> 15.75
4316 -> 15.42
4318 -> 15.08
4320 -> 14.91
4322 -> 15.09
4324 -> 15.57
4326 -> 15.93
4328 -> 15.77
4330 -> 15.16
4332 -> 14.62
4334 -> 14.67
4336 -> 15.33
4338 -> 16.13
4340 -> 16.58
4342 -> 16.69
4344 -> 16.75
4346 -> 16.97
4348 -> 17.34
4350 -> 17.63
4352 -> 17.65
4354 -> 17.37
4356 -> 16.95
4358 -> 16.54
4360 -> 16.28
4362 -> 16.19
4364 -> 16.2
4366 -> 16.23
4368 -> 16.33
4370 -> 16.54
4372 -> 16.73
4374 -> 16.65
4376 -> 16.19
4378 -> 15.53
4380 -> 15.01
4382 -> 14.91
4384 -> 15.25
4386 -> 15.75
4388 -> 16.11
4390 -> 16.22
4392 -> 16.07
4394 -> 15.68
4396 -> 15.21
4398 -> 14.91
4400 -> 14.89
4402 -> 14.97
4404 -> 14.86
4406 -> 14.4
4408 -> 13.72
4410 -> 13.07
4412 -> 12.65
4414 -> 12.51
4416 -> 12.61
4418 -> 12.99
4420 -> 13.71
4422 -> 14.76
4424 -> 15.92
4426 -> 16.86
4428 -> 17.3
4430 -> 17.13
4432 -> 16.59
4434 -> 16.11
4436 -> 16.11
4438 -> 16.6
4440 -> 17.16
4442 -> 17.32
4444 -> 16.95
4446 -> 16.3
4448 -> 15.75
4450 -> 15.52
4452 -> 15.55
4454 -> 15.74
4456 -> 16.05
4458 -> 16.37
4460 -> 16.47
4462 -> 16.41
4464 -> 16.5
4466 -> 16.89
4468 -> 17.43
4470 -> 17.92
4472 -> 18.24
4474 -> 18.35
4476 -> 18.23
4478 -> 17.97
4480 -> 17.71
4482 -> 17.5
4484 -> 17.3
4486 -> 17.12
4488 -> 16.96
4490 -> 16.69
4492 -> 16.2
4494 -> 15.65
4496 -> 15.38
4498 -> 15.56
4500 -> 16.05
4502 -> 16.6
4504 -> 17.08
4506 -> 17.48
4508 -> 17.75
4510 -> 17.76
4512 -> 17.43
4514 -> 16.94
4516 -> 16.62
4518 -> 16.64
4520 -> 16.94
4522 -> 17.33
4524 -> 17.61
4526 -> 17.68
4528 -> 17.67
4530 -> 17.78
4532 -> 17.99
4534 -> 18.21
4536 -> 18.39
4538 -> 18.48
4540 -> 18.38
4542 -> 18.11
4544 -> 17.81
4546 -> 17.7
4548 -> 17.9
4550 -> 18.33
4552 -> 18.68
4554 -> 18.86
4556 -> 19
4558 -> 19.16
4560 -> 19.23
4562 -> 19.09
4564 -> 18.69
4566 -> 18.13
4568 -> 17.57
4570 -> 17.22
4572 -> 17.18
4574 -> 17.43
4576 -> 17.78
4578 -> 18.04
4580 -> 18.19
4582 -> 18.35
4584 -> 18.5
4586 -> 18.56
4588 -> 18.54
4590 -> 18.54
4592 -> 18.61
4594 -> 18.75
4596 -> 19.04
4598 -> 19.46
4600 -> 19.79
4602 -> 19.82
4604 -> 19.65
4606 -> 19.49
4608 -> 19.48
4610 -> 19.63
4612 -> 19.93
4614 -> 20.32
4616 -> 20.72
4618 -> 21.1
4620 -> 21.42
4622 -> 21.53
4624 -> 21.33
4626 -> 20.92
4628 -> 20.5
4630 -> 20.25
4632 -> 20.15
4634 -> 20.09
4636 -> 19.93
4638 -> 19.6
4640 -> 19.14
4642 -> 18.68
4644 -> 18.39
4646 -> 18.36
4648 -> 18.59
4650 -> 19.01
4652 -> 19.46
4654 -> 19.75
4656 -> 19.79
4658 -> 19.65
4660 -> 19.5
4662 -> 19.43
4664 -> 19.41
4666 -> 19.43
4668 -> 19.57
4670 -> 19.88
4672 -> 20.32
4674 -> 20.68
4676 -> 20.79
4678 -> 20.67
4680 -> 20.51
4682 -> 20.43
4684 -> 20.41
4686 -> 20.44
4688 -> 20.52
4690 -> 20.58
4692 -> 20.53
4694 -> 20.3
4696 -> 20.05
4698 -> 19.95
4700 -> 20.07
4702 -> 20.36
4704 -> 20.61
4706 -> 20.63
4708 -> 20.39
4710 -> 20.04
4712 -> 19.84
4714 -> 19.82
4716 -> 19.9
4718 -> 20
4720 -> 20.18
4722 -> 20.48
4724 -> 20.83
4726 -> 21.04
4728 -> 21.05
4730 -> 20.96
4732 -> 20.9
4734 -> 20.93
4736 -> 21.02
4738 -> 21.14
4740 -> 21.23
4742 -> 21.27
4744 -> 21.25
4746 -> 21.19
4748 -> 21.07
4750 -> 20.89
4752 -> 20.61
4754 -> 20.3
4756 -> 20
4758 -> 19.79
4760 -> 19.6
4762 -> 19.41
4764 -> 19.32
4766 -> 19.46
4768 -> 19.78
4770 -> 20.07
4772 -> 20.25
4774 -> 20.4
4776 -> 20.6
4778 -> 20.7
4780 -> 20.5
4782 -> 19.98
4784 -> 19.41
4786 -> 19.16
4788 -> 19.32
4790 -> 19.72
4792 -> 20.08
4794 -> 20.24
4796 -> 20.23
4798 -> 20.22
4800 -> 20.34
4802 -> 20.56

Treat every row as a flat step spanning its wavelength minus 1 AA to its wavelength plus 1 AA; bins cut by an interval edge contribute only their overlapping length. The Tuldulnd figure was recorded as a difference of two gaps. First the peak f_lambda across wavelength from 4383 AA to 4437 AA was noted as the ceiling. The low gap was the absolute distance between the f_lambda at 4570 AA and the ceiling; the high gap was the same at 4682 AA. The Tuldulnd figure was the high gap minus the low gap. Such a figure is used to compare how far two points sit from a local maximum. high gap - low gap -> 3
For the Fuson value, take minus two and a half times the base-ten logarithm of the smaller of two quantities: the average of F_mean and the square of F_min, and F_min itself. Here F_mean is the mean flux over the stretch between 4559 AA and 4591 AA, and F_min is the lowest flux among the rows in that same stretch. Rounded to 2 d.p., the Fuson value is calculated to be -3.09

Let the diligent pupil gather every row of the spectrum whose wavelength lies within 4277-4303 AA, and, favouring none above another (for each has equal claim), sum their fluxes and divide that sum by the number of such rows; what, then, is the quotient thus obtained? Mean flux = 15.3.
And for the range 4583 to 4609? 19.1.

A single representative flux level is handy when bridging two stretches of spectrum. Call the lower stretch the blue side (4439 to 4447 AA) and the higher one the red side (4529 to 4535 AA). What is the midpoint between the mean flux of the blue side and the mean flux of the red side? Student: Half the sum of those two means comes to 17.5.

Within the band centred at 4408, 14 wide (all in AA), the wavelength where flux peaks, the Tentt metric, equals 4402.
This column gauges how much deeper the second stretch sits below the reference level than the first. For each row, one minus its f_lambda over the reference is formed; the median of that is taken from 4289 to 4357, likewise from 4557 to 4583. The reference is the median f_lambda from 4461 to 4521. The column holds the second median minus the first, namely -0.137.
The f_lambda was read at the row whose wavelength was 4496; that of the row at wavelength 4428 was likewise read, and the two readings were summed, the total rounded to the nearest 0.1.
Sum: 32.7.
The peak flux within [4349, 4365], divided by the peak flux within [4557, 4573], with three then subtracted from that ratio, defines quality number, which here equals -2.08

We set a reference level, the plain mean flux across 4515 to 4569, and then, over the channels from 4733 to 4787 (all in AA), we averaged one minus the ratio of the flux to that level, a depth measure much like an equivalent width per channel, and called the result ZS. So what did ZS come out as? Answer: -0.13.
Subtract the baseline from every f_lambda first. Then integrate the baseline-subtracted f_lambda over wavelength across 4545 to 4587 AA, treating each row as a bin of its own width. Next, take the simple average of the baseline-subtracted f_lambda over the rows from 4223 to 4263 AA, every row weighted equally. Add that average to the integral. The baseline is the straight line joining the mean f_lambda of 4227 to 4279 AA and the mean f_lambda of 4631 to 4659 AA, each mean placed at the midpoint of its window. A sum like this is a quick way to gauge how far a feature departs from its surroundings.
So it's -11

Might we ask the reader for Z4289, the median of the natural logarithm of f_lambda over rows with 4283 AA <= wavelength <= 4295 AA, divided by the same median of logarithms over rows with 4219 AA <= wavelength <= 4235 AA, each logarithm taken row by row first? 1.007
